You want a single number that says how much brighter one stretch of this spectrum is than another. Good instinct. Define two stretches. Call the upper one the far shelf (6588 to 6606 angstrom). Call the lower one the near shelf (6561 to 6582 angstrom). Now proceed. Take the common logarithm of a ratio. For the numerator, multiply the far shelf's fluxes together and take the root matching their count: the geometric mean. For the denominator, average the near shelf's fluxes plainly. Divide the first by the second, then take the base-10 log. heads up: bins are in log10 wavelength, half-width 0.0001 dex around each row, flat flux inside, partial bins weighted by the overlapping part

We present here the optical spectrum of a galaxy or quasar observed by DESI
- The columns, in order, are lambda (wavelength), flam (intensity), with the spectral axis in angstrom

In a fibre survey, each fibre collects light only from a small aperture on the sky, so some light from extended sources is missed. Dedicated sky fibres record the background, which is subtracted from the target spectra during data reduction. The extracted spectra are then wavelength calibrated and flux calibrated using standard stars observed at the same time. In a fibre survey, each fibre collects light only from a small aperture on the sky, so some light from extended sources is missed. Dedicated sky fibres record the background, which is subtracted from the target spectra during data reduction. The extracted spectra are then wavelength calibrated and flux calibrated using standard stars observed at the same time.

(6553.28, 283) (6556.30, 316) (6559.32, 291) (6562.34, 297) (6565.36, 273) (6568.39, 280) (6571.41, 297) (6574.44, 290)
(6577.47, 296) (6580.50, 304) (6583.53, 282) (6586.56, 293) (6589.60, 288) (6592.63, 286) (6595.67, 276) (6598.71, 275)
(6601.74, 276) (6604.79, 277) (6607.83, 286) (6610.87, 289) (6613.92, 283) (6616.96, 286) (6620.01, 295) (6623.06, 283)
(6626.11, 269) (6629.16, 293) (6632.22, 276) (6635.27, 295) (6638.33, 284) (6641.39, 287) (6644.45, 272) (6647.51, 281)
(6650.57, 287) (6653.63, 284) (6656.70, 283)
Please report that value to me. -0.017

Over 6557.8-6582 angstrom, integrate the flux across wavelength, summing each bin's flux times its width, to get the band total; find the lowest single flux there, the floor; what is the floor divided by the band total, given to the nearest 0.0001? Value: 0.0388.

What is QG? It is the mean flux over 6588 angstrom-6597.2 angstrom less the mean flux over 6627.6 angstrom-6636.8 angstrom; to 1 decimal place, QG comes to -4.7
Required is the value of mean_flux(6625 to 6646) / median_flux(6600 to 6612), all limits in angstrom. 1.003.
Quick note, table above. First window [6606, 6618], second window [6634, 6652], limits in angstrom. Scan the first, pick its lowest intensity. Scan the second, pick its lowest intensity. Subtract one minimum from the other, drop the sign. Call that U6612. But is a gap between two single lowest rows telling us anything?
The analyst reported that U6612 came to 11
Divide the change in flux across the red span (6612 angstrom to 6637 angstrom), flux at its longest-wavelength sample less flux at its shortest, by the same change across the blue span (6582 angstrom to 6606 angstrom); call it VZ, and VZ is -2.4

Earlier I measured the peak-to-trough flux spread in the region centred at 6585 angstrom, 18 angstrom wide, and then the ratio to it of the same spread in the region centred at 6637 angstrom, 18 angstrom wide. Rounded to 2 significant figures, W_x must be 1.0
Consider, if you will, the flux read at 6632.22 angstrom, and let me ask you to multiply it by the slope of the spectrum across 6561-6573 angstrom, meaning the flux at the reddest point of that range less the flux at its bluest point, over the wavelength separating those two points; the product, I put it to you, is 0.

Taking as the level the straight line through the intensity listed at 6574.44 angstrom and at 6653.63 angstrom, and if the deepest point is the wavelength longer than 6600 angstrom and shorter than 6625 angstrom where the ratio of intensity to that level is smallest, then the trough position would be 6601.74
